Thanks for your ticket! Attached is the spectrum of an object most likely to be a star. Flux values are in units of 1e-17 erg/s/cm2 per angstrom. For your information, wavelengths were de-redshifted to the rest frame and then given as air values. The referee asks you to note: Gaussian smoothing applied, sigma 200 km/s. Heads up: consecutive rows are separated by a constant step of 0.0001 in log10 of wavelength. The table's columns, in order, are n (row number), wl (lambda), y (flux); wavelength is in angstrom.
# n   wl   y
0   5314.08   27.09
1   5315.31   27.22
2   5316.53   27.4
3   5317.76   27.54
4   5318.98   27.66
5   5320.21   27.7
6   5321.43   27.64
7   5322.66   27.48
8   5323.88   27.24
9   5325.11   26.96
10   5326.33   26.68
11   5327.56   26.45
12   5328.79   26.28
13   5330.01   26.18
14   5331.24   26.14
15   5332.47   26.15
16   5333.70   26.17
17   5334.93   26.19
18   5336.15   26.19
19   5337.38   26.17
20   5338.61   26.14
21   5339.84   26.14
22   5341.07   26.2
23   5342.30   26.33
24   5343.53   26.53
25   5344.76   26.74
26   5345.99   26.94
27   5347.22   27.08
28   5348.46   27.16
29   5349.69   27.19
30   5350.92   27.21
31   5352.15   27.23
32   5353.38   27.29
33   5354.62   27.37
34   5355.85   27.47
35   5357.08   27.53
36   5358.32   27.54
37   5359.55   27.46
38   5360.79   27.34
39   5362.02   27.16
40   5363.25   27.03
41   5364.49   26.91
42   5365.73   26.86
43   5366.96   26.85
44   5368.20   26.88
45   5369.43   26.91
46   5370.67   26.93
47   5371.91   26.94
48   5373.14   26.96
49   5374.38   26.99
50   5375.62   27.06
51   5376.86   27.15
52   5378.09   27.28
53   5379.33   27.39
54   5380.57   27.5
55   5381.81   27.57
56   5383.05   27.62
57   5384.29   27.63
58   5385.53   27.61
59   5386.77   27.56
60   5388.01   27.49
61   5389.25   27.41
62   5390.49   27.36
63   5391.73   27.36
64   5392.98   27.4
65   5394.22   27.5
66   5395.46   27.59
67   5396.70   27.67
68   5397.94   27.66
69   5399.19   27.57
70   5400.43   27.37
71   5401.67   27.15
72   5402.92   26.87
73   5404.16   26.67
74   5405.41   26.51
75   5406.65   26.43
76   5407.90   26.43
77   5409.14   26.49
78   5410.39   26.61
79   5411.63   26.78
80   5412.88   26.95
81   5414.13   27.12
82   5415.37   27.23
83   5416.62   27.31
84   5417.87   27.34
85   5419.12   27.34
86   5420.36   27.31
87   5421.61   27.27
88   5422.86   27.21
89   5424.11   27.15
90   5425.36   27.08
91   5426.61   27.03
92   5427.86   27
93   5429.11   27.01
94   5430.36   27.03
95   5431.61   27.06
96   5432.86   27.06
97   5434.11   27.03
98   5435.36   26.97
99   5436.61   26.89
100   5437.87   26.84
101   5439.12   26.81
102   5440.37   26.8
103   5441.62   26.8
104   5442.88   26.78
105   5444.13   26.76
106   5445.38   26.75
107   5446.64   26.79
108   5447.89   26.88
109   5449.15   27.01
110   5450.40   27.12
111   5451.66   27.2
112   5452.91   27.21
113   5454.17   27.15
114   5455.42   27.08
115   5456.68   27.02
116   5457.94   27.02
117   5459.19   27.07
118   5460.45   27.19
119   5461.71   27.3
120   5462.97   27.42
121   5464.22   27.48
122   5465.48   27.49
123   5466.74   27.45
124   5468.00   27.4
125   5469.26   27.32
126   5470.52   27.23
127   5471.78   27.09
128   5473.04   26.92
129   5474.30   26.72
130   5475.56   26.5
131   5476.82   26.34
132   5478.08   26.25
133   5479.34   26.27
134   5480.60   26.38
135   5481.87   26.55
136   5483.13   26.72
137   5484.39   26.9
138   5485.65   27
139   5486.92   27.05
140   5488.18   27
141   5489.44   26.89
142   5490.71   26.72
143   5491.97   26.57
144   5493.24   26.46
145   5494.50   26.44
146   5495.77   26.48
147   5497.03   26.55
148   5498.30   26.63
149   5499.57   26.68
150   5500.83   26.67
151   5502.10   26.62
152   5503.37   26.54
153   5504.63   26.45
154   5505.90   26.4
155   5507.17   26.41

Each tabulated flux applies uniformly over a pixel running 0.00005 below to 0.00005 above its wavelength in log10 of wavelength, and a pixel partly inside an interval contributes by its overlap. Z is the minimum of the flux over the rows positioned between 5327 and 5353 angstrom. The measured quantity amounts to 26.14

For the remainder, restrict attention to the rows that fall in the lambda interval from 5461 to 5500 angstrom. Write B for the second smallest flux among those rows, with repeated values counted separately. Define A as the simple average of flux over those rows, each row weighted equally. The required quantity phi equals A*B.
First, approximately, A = 26.8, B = 26.27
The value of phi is 705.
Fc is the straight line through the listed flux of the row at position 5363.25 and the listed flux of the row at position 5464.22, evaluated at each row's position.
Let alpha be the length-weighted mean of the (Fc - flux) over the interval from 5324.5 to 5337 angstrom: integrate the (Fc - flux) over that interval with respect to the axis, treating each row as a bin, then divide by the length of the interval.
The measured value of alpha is 0.5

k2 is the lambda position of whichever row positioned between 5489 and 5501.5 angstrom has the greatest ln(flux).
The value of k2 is 5489.44 angstrom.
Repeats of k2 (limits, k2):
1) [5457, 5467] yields 5465.48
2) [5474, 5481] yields 5474.30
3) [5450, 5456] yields 5452.91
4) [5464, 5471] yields 5465.48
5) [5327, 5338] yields 5327.56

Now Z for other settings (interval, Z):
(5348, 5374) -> 26.85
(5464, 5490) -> 26.25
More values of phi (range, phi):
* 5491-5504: 703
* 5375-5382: 742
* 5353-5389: 732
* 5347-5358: 741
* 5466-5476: 724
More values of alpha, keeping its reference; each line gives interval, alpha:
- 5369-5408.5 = -0.1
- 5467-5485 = 0.8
